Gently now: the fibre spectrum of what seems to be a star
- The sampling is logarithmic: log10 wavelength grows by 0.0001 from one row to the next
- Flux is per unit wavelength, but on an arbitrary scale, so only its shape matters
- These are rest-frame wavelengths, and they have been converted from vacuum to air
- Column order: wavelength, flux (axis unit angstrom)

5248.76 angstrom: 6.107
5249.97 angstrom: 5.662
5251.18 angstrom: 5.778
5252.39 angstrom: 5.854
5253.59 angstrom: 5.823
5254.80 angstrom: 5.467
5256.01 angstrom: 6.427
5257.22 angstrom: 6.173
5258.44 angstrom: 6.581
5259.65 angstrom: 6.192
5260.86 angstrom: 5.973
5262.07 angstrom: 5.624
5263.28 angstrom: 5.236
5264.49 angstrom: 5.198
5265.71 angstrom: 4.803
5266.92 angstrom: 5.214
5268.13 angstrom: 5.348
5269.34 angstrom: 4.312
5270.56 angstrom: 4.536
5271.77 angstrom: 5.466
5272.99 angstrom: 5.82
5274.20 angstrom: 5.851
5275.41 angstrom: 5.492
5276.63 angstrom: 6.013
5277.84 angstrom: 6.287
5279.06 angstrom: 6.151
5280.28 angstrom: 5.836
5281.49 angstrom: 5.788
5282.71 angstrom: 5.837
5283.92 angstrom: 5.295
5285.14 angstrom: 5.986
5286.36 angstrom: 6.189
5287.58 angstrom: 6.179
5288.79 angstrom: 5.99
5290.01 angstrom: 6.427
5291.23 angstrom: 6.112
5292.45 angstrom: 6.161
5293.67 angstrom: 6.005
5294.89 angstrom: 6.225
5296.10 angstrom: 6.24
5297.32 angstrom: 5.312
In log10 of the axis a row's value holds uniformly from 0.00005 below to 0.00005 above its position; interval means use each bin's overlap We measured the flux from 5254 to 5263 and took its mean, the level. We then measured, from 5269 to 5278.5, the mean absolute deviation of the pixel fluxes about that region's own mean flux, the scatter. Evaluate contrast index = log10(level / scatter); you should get 1.06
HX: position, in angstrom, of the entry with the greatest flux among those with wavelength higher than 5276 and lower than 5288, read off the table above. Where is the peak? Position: 5277.84 angstrom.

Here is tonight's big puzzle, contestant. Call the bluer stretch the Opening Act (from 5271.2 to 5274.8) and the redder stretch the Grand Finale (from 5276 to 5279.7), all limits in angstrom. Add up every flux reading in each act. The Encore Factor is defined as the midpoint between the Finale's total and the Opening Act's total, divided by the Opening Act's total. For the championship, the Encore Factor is 1.04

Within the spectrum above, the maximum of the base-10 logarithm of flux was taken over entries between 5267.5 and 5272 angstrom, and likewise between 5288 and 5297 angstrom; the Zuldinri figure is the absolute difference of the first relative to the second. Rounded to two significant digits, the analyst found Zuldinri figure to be 0.070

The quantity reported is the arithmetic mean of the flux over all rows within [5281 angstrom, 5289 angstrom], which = 5.89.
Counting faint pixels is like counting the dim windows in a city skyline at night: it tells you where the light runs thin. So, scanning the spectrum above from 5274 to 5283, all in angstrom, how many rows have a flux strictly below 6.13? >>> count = 6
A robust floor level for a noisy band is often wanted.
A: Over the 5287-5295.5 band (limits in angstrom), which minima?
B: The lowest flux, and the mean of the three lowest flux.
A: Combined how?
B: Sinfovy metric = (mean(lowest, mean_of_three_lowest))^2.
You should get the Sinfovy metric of 36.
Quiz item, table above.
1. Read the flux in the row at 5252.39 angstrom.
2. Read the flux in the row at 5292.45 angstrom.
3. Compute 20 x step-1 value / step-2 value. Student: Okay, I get 19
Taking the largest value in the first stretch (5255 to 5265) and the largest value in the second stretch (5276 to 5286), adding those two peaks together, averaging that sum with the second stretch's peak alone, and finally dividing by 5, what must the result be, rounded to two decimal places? 1.92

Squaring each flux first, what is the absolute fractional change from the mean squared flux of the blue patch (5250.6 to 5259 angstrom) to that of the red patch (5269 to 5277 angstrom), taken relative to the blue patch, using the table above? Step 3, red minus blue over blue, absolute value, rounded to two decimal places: 0.20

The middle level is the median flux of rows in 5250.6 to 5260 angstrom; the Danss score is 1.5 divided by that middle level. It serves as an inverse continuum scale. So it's 0.249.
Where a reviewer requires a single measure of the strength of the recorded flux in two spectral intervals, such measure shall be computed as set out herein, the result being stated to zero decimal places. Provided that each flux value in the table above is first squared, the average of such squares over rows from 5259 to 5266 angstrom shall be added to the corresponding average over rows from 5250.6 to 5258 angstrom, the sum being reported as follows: 66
